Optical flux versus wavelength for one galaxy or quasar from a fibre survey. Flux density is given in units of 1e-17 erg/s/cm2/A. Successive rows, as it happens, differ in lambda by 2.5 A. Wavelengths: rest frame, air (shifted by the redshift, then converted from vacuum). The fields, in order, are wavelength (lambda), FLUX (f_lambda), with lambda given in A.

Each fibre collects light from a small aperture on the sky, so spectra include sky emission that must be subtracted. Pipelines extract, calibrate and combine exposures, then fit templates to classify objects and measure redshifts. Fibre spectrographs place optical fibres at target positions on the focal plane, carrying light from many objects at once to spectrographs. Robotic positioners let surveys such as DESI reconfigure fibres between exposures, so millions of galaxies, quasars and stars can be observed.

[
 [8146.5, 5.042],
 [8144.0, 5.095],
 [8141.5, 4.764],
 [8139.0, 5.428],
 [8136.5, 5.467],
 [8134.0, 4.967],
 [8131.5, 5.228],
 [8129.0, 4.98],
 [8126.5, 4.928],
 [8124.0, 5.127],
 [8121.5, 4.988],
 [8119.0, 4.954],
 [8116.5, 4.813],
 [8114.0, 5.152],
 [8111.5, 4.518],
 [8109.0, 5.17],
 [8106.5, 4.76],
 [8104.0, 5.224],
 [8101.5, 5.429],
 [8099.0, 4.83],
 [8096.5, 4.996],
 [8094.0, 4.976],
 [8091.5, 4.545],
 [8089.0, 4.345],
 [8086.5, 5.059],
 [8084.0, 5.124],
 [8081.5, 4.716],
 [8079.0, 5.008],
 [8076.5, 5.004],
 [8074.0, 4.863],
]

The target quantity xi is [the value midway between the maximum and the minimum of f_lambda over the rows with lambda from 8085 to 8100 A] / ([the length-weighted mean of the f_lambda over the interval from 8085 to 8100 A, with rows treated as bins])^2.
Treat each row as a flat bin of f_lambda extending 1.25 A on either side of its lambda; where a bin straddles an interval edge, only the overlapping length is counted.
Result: 0.204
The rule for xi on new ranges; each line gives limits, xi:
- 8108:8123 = 0.199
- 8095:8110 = 0.199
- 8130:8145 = 0.192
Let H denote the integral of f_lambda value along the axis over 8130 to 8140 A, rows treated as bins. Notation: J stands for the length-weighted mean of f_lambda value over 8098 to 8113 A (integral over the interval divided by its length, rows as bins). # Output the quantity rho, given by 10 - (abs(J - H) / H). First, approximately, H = 53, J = 4.99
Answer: 9.09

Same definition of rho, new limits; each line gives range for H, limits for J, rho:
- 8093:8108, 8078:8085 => 9.07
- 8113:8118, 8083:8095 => 9.19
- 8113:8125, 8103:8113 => 9.08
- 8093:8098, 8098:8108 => 9.20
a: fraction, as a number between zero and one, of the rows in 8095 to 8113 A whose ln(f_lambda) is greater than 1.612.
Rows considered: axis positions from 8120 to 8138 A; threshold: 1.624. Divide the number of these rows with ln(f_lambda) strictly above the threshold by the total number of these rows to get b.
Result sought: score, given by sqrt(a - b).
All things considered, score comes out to 0.00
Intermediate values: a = 0.43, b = 0.43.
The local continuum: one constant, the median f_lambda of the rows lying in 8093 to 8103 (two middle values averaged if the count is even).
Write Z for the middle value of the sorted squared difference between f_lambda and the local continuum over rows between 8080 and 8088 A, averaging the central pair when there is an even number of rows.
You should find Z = 0.02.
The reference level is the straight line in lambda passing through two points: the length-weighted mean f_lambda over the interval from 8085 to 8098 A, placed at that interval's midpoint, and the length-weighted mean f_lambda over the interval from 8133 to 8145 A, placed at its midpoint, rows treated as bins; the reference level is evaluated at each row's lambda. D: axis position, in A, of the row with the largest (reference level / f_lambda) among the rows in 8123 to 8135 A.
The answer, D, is 8134.0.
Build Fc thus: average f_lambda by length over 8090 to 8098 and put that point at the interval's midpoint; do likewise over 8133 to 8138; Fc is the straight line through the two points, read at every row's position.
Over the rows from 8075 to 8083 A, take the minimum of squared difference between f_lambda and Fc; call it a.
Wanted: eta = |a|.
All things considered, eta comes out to 0.000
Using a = 0.000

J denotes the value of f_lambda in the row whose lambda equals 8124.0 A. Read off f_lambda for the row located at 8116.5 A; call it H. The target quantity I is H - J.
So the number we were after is -0.3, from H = 4.813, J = 5.127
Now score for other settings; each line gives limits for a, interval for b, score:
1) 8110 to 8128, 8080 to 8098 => 0.38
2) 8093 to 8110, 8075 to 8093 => 0.53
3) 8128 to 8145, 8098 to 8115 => 0.00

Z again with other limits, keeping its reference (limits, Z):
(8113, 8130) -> 0.00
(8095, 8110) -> 0.04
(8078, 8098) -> 0.01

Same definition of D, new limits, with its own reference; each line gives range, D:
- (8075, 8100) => 8089.0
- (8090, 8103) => 8091.5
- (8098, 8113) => 8111.5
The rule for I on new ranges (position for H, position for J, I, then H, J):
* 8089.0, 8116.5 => -0.5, 4.345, 4.813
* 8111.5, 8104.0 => -0.7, 4.518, 5.224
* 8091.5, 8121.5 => -0.4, 4.545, 4.988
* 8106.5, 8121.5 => -0.2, 4.76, 4.988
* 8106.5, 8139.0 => -0.7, 4.76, 5.428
